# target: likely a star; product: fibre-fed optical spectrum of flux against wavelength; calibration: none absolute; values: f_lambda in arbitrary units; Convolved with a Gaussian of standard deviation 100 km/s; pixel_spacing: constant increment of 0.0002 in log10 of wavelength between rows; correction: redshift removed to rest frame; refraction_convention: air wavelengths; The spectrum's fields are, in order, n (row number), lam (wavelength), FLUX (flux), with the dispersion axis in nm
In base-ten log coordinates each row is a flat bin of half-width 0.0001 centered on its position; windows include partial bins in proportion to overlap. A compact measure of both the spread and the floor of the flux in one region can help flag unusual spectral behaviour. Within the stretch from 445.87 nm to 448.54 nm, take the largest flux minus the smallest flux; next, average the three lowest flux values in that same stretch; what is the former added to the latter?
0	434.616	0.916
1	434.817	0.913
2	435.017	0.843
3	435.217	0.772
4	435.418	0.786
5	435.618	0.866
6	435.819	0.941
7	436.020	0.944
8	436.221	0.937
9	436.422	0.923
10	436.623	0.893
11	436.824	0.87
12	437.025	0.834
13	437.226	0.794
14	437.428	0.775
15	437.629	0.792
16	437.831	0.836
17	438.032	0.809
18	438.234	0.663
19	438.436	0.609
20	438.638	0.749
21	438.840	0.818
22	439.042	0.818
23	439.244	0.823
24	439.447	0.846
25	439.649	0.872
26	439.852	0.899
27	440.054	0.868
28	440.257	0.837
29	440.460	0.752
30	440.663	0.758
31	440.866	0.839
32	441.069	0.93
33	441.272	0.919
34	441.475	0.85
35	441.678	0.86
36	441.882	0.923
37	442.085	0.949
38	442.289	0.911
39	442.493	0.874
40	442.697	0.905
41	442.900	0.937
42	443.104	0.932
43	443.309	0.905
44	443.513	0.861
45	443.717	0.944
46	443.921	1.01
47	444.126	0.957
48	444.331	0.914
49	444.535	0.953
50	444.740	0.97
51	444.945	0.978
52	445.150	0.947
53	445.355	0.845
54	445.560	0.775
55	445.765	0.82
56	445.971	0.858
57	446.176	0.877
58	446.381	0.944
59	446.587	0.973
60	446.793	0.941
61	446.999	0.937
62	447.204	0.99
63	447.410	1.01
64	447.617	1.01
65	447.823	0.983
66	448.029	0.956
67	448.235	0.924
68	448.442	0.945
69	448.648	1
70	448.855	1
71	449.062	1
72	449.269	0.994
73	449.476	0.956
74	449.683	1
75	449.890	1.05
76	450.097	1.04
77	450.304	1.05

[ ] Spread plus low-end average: 1.04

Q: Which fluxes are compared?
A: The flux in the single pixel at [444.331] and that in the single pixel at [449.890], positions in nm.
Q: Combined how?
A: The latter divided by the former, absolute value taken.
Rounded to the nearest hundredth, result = 1.15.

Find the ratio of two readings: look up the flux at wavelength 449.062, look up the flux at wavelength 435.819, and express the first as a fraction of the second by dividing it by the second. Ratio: 1.06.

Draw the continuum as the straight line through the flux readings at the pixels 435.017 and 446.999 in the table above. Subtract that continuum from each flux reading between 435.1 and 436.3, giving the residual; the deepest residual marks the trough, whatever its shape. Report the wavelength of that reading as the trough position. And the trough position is 435.217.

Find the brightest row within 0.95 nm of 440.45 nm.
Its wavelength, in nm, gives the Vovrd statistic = 441.069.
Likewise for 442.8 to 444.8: 443.921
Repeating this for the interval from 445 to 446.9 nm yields 446.587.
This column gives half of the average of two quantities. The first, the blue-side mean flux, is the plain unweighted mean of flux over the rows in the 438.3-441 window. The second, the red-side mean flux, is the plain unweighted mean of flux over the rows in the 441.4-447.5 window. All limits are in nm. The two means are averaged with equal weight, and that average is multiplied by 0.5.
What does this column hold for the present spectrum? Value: 0.43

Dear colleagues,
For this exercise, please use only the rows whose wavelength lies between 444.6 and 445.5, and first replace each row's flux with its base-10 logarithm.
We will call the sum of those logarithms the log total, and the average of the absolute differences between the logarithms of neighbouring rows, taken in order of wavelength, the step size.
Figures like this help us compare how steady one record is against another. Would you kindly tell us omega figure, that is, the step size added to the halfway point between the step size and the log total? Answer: -0.03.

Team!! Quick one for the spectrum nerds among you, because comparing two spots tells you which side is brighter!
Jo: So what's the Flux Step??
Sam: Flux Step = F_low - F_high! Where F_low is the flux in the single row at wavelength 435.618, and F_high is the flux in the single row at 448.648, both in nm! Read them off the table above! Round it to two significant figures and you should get -0.13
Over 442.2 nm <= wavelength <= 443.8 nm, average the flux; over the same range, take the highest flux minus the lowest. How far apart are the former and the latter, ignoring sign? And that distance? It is 0.83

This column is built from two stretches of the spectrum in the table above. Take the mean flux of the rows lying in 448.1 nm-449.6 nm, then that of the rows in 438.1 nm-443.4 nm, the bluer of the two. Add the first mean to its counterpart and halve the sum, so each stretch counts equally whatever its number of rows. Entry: 0.911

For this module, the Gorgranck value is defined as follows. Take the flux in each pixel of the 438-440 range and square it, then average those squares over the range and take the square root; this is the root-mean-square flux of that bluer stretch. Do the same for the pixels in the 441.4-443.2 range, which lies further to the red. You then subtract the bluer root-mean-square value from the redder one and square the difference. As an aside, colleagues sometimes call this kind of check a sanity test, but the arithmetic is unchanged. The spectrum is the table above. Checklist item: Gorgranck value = 0.012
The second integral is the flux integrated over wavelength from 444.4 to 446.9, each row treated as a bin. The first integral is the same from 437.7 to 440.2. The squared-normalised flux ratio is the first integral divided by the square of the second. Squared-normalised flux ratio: 0.390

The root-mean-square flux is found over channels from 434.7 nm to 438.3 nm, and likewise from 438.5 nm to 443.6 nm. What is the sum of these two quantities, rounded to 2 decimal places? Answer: 1.71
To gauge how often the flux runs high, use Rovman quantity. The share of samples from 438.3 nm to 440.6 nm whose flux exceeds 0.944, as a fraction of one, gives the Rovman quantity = 0.00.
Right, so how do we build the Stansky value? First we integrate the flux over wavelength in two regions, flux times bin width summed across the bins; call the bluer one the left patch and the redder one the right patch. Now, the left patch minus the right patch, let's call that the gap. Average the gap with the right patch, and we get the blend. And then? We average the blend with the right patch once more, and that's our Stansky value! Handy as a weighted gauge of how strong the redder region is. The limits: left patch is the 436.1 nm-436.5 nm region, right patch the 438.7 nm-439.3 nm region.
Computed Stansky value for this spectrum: 0.34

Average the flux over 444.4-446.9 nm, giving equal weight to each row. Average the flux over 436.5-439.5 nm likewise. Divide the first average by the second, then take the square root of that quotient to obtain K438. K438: 1.07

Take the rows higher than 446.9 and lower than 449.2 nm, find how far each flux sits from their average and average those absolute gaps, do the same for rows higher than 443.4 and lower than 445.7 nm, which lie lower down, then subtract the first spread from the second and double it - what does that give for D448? 0.054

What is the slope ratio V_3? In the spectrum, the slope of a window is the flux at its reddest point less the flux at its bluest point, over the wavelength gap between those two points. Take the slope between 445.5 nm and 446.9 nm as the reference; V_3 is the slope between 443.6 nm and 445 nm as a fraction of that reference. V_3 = 0.21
